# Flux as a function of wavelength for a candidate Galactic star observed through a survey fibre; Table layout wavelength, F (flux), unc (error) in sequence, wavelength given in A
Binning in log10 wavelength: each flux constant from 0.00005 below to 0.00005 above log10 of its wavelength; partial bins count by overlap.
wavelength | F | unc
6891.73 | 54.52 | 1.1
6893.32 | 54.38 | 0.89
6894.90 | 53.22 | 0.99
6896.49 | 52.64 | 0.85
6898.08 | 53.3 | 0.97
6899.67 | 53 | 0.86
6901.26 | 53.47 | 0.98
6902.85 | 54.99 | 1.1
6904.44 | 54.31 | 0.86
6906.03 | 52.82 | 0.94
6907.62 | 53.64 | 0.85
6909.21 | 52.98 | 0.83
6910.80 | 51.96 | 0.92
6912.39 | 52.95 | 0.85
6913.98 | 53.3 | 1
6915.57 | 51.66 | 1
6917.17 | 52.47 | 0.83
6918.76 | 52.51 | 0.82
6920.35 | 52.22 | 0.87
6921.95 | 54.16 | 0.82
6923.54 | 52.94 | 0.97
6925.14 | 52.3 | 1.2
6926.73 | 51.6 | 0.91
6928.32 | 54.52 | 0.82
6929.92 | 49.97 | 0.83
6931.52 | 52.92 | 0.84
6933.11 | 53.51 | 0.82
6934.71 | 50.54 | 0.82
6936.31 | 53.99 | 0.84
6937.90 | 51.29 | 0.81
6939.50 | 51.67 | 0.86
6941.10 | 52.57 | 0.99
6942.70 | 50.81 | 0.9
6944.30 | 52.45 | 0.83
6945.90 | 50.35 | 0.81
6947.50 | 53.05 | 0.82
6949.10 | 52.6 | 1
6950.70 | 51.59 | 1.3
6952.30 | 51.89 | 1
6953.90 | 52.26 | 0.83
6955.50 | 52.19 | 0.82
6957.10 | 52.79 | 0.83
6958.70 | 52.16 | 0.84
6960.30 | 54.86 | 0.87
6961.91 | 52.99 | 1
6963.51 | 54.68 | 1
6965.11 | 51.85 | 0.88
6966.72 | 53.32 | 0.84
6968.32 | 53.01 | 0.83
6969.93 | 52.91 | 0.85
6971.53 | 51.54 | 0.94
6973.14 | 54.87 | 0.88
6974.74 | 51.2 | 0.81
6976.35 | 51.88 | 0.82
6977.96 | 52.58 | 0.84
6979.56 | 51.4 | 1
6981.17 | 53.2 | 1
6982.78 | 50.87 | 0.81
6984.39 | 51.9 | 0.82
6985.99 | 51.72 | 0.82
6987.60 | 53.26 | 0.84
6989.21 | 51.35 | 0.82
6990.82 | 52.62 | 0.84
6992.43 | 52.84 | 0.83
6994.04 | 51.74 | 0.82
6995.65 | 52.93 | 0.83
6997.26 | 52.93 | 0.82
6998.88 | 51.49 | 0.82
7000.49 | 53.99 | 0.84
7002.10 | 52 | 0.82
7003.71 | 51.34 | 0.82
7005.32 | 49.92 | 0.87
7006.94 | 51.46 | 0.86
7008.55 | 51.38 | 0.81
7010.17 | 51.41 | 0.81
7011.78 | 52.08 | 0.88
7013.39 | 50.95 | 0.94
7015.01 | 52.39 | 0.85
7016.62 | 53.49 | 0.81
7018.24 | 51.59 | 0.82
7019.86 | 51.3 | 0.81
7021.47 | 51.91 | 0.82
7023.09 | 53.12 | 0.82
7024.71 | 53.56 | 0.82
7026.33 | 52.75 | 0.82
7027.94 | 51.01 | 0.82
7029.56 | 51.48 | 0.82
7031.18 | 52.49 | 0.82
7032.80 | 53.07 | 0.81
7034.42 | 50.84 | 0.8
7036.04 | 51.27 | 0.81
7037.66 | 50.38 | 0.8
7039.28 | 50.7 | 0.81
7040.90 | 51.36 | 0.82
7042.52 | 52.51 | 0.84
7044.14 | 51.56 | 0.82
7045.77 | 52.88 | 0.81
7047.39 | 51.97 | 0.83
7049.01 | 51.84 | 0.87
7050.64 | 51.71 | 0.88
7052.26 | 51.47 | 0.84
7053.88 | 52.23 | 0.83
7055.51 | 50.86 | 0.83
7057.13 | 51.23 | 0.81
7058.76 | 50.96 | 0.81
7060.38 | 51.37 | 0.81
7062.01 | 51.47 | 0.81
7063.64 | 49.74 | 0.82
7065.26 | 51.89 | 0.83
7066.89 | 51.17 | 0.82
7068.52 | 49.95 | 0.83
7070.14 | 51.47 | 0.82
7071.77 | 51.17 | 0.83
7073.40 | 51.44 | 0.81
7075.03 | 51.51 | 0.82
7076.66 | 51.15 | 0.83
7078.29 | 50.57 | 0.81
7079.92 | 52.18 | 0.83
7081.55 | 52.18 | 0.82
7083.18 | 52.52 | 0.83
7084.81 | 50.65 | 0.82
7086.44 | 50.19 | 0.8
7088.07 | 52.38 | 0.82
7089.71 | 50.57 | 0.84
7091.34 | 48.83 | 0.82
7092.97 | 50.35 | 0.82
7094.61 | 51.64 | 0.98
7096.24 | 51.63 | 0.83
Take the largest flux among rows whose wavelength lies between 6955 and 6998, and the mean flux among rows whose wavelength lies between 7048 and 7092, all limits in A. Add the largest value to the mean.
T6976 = 106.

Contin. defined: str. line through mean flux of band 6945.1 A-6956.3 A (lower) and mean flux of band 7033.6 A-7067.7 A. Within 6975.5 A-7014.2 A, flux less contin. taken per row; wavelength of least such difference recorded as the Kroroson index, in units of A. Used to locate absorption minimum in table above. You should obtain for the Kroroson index 7005.32 A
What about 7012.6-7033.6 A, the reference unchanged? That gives 7013.39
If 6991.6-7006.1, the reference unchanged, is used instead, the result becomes 7005.32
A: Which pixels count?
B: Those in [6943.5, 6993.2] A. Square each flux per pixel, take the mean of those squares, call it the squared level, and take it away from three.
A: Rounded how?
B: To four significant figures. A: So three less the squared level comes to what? -2750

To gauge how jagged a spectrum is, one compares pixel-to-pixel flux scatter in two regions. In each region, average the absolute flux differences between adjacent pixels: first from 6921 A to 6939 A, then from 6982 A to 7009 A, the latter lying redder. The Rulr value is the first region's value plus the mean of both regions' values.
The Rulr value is 4.0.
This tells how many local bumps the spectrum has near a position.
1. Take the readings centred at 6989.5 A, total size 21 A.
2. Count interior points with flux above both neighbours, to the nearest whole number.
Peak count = 4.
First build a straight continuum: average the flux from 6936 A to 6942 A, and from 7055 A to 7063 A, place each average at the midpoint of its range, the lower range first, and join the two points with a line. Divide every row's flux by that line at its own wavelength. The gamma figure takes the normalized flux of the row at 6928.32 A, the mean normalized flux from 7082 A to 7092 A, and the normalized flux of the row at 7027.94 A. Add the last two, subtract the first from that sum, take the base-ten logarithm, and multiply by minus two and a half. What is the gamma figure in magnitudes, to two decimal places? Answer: 0.05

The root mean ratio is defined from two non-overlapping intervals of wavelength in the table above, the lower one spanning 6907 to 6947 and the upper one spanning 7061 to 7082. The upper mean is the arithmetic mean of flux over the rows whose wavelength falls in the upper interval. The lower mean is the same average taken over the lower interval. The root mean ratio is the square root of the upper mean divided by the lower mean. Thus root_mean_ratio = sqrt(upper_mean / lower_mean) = 0.989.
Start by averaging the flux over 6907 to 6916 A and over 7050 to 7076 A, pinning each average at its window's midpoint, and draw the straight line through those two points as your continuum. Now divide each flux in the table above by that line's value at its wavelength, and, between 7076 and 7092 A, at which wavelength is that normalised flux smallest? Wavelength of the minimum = 7091.34 A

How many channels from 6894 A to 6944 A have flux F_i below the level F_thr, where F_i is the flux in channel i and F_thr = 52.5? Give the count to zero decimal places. 11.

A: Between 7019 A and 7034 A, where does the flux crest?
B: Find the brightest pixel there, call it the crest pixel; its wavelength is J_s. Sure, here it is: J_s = 7024.71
